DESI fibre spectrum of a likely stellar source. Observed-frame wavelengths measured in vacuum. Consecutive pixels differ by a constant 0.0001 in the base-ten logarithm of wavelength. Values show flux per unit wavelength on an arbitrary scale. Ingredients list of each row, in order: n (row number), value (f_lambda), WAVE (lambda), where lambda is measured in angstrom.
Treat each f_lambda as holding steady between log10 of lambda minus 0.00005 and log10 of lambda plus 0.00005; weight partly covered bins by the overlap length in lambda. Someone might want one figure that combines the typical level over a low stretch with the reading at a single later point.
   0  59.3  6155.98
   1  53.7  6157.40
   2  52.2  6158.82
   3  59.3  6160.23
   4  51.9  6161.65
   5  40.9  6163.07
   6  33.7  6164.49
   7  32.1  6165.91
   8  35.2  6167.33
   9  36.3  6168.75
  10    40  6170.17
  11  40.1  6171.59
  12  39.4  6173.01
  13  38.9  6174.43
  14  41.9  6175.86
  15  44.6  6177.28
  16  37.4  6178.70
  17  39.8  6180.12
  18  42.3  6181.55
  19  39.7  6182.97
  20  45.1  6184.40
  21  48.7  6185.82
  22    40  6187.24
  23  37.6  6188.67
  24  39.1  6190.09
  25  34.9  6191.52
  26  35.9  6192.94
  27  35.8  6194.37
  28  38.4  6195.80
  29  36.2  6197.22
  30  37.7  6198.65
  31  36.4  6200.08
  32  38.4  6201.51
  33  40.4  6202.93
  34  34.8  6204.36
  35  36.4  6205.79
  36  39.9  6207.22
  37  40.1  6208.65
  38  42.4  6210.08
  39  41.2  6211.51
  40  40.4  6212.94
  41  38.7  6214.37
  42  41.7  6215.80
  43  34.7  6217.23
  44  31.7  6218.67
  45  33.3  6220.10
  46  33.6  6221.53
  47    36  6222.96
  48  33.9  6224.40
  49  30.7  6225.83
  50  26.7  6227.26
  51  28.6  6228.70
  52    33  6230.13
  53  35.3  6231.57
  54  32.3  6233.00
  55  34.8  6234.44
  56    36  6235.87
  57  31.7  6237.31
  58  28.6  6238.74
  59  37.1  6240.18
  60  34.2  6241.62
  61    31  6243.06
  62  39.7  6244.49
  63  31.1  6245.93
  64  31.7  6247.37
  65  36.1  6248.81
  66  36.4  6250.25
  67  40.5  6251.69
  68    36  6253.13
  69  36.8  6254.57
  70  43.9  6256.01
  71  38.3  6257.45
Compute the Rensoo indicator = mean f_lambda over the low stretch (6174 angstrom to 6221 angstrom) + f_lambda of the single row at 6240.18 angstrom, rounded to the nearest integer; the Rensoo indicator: 76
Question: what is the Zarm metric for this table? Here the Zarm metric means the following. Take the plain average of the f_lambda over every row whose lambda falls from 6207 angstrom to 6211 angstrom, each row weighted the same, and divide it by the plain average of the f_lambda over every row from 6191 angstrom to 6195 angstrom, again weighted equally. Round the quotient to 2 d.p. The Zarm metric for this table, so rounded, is 1.15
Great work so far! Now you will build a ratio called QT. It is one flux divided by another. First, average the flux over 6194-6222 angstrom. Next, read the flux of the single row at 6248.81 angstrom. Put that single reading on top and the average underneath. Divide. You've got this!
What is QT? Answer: 0.96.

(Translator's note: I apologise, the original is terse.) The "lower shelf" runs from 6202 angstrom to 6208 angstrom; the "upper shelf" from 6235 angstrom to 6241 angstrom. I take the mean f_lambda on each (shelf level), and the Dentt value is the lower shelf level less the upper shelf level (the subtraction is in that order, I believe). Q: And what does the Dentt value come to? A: 4.5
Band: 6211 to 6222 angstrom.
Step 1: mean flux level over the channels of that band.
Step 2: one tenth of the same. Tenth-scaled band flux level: 3.69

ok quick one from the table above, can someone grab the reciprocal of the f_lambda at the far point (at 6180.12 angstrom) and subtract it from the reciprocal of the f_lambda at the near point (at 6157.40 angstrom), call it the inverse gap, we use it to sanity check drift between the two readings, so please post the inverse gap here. -0.0065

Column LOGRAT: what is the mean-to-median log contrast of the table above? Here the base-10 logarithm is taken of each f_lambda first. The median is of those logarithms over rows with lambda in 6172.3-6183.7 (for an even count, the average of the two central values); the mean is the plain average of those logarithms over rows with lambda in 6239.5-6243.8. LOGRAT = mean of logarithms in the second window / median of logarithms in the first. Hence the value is 0.96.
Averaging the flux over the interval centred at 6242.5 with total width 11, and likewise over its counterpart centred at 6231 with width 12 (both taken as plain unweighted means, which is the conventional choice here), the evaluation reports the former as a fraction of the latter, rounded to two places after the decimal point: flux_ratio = 1.03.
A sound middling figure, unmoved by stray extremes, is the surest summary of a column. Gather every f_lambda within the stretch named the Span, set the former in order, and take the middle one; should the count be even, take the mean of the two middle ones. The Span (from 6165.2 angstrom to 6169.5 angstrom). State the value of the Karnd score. 35.2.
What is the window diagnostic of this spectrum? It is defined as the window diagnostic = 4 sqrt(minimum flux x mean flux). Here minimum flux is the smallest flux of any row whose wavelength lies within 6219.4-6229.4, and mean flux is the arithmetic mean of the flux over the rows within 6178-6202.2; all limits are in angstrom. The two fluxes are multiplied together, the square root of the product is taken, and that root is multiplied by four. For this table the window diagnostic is 129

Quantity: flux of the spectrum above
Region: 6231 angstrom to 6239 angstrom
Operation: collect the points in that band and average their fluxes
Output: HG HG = 33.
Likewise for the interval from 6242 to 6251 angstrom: 34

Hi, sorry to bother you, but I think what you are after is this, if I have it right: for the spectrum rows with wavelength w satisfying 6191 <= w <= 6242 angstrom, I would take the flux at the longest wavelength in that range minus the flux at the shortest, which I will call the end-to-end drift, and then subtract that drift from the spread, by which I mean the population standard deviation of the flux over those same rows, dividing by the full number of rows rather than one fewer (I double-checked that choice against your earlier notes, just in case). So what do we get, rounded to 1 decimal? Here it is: 4.4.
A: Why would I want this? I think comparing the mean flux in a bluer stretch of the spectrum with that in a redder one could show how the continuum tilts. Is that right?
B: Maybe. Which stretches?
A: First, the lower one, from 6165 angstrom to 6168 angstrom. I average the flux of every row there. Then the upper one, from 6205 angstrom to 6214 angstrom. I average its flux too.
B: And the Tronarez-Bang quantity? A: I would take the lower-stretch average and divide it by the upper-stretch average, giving 0.84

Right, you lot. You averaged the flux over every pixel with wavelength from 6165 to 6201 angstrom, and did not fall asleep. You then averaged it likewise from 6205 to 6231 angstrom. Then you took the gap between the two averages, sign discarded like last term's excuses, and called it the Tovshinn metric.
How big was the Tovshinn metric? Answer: 3.2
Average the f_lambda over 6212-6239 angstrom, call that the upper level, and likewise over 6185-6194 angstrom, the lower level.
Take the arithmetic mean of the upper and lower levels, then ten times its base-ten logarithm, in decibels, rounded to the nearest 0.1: 15.6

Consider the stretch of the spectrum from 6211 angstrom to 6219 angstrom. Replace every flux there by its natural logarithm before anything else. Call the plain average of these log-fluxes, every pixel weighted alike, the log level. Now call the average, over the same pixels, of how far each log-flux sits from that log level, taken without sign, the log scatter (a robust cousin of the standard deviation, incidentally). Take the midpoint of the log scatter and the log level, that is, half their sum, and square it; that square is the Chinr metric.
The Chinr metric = 3.47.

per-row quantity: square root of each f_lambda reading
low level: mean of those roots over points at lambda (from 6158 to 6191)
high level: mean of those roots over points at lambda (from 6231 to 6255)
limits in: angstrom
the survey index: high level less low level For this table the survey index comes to -0.55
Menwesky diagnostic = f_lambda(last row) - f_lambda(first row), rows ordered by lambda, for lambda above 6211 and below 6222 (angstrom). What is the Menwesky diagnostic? -7.6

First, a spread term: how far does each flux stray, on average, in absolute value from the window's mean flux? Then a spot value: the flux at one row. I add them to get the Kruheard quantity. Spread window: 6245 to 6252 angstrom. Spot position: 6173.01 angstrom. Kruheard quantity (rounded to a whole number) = 42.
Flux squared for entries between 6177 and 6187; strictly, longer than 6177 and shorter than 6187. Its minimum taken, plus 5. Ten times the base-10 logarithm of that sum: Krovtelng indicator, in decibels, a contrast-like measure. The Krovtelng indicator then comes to 31.5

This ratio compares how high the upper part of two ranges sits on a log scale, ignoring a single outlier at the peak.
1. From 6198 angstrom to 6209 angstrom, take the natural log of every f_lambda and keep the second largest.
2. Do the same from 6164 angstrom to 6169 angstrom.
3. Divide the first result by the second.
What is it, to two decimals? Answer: 1.04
